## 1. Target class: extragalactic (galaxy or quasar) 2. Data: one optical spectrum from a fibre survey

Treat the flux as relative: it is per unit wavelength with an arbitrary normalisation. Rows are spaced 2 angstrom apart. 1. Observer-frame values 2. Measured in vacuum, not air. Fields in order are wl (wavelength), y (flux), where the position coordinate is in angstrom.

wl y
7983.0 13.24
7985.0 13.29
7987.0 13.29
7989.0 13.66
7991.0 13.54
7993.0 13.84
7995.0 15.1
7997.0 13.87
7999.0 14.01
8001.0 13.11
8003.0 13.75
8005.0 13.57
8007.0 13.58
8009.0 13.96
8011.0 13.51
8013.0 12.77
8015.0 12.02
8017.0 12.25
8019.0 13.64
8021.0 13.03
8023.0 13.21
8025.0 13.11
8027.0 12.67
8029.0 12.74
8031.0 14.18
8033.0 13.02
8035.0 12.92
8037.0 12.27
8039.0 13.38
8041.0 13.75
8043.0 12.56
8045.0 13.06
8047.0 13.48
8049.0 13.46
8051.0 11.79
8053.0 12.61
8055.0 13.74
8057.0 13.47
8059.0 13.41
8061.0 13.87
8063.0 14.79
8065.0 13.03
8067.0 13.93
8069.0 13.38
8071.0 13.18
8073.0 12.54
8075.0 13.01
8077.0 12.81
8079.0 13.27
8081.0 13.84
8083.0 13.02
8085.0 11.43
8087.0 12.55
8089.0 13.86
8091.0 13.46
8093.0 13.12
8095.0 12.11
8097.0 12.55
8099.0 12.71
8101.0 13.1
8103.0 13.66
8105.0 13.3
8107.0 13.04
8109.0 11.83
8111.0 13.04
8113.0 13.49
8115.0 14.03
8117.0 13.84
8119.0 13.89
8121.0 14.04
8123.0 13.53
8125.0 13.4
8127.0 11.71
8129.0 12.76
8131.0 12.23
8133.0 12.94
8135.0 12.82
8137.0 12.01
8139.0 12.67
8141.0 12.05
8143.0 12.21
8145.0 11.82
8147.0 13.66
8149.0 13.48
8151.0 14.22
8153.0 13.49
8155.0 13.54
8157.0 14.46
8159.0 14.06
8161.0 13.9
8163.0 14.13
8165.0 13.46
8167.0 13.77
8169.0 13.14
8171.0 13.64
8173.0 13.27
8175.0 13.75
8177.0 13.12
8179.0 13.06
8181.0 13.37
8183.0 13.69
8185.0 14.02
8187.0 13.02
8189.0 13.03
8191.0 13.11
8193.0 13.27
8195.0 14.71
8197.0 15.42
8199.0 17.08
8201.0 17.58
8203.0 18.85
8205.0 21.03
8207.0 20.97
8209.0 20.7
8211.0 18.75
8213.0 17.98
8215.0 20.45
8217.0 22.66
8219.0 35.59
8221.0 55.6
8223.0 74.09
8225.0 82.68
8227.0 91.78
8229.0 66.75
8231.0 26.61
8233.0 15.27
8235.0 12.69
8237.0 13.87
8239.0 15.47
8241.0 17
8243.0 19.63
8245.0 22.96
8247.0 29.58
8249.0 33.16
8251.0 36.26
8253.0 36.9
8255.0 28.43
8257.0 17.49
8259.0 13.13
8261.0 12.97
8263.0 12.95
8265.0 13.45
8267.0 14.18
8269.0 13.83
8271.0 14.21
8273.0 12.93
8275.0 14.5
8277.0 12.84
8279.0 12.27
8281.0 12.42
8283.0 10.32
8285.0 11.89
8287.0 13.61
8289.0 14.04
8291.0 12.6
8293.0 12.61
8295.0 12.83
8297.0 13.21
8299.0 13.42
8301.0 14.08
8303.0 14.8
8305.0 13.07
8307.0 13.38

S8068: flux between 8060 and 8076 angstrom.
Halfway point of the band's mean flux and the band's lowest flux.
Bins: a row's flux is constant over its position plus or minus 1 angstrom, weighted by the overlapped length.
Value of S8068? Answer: 13.0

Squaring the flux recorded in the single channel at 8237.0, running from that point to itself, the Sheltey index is 192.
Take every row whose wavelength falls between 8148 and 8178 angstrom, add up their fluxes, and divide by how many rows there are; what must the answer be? 13.7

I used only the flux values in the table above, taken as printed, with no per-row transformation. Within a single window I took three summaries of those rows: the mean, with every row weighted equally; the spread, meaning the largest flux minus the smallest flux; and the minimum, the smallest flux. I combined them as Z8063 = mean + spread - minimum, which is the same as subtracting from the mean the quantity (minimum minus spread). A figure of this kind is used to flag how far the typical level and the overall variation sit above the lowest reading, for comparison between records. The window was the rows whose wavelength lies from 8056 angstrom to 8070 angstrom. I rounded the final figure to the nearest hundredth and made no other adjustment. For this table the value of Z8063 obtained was 2.43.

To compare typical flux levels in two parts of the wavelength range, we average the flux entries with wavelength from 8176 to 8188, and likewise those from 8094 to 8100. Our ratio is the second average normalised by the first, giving 0.93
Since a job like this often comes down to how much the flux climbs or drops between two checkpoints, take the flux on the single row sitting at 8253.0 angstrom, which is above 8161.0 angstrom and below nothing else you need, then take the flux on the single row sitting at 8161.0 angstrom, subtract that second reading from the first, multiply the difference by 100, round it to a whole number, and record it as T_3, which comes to 2300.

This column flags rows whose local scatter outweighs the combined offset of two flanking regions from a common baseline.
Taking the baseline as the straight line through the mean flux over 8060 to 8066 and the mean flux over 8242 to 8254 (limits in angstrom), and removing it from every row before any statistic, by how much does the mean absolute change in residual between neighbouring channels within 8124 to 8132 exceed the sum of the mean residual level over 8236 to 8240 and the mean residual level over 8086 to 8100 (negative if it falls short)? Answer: 19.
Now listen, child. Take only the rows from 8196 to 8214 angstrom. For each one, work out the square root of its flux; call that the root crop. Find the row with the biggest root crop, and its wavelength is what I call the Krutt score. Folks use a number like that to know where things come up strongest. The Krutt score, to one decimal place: 8205.0 angstrom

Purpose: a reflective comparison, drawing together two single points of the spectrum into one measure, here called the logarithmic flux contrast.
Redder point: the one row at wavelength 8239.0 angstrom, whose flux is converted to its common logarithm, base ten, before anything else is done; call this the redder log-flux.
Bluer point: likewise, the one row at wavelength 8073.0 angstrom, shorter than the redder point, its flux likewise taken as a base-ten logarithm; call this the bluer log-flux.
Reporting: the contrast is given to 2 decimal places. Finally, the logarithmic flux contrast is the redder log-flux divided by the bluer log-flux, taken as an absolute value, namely 1.08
